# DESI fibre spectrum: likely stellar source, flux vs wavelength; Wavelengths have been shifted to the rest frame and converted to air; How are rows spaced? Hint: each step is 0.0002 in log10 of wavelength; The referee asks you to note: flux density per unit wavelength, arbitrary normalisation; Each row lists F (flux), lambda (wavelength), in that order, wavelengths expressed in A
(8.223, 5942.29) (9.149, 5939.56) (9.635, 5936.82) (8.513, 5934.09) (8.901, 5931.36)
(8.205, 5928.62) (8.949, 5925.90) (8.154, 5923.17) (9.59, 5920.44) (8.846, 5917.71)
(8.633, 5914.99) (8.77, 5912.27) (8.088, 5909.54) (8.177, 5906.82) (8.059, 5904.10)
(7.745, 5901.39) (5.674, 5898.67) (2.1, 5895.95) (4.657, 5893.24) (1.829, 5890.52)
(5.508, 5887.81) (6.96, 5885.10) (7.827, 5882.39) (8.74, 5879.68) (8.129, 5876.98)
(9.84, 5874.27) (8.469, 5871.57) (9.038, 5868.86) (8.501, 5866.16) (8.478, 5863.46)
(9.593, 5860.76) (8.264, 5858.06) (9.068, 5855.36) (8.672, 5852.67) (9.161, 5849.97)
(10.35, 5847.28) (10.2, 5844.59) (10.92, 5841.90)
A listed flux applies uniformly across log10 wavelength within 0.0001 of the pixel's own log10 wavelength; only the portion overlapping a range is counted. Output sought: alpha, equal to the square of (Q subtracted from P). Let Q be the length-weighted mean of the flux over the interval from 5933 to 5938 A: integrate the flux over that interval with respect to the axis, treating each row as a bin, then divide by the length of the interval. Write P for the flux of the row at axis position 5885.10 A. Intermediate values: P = 6.96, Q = 9.1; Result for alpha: 4.5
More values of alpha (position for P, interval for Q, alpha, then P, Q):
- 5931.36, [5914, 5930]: 0.0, 8.901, 8.7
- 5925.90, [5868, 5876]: 0.0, 8.949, 9.1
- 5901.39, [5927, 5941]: 1.3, 7.745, 8.9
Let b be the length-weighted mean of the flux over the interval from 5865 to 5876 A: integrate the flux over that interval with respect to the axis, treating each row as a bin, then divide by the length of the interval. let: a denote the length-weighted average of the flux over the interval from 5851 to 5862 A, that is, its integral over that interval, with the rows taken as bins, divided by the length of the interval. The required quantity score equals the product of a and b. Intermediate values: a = 8.9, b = 8.94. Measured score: 80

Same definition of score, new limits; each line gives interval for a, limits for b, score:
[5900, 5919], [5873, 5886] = 69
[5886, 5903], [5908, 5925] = 41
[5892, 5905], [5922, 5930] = 47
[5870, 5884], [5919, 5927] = 76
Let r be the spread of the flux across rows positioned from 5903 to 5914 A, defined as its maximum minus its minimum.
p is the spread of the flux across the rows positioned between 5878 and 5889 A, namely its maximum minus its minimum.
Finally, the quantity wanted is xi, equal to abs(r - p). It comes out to 2.5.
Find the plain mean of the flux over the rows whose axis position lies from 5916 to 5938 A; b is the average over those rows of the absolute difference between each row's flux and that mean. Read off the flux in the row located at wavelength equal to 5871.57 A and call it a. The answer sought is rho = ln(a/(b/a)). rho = 5.1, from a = 8.469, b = 0.42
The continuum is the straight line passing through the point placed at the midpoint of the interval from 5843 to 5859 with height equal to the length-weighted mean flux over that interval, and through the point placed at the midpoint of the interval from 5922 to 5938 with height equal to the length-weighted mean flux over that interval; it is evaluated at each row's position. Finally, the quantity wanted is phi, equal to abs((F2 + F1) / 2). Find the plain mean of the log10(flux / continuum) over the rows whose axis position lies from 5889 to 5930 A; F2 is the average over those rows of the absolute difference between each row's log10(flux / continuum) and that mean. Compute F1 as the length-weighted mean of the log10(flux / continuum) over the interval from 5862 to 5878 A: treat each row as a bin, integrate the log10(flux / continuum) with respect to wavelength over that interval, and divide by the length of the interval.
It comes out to 0.074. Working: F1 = -0.022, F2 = 0.170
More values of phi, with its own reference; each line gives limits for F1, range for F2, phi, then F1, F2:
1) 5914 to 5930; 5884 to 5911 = 0.090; -0.003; 0.183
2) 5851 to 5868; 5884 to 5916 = 0.075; -0.024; 0.175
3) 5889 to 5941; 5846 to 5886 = 0.037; -0.103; 0.029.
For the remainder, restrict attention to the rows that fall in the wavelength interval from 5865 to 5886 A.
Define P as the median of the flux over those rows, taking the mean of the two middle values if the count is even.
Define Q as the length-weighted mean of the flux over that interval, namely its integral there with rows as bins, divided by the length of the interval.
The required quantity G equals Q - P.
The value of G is -0.02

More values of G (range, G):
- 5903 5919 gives 0.03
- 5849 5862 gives -0.13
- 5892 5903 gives -0.04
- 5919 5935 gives 0.01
